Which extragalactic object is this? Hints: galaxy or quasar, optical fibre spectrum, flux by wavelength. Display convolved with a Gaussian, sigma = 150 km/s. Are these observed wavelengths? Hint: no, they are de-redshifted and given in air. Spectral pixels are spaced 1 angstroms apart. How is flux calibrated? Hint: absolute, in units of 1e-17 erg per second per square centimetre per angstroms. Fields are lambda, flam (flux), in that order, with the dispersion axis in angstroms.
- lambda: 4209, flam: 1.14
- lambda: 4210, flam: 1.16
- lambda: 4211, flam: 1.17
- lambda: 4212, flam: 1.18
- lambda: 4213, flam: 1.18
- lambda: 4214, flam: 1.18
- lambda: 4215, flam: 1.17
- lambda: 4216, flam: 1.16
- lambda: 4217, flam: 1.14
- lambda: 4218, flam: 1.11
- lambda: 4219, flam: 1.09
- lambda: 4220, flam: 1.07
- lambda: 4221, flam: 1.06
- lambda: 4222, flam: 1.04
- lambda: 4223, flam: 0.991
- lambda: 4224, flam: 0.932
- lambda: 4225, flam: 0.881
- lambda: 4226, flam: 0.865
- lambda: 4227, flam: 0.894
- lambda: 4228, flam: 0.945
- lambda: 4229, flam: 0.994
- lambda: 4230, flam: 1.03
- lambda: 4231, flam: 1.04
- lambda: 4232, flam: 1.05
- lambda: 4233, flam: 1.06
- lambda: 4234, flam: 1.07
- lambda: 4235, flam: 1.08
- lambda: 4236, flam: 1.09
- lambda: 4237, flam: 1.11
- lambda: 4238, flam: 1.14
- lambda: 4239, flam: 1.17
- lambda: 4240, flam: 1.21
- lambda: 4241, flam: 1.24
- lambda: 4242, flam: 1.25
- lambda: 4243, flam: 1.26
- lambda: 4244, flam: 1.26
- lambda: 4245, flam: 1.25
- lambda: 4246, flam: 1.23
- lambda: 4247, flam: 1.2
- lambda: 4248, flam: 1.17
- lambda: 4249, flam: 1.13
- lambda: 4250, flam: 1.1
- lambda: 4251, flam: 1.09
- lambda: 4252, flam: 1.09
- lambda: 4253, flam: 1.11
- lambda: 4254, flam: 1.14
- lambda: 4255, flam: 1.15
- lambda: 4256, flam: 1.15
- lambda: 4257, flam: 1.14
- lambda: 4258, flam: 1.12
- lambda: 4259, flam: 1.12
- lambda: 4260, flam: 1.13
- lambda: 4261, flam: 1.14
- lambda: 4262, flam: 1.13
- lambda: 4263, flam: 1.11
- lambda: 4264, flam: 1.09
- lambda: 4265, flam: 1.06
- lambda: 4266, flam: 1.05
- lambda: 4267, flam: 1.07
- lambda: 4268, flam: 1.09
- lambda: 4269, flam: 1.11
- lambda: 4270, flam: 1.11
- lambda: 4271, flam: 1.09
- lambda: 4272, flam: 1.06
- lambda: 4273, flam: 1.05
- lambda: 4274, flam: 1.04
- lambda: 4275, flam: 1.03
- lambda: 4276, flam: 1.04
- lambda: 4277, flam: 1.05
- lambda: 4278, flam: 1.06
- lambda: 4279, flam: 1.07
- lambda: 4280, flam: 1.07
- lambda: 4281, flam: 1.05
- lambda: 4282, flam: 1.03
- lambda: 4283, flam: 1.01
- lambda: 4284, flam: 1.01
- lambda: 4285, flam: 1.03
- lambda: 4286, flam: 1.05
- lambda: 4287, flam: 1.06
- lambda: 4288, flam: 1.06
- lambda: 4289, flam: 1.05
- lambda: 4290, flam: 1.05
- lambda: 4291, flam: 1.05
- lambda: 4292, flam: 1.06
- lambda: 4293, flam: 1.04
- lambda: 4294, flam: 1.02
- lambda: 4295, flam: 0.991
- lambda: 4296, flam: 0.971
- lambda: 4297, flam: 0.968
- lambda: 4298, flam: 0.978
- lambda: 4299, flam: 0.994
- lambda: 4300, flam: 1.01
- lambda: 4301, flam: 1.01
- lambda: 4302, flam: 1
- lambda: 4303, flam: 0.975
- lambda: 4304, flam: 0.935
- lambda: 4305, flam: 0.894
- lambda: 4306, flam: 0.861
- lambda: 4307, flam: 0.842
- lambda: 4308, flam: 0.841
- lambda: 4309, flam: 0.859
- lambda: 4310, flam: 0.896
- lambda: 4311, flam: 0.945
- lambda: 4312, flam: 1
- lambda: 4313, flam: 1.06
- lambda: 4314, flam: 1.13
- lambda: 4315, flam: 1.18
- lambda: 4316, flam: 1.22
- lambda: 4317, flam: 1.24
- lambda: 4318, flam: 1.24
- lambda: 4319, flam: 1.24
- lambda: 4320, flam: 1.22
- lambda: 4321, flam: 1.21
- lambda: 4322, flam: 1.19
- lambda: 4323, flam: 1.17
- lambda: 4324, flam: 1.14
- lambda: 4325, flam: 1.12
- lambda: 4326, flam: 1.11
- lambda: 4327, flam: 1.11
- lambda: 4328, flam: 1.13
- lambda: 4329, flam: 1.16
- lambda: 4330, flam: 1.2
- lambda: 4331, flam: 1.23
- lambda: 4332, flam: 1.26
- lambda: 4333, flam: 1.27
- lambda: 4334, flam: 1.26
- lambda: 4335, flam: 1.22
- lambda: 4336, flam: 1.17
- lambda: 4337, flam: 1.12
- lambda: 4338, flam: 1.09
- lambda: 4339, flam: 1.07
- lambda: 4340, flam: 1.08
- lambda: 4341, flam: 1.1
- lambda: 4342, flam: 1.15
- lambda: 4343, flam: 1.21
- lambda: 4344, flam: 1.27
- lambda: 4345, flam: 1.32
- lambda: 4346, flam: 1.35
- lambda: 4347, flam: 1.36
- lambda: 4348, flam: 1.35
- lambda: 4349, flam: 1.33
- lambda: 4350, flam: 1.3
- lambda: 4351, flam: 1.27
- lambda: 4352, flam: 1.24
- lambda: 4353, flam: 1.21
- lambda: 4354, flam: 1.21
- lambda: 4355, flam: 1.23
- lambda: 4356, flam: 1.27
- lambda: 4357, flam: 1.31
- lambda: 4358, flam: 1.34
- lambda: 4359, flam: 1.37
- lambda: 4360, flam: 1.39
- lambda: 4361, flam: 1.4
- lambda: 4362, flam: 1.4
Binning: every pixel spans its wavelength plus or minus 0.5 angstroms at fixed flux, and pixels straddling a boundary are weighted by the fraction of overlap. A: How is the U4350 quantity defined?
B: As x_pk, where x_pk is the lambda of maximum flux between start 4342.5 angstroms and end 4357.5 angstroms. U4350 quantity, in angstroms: 4347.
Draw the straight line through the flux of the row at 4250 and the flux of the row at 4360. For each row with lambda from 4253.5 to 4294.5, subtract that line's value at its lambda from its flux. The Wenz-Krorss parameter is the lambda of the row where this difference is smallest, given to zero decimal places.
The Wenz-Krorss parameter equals 4294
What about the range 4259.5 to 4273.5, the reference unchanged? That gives 4273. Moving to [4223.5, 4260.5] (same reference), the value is 4226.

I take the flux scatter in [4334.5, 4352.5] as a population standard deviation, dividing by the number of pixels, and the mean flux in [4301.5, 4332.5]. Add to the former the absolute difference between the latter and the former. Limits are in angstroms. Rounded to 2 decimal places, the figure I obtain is 1.08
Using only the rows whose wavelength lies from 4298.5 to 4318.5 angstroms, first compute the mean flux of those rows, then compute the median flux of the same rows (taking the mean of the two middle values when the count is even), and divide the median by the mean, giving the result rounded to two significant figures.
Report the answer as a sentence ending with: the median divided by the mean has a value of 0.99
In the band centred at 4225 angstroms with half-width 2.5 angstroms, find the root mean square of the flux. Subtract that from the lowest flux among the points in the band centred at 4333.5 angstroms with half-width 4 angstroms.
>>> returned 0.21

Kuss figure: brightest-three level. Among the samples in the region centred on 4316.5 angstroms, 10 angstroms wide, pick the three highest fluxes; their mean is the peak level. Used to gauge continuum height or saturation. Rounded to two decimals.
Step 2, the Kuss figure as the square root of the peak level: 1.11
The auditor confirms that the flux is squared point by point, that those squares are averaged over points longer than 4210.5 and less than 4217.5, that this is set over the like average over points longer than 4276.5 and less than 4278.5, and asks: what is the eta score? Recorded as 1.2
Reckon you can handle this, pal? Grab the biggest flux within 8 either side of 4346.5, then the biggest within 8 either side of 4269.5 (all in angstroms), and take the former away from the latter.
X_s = -0.2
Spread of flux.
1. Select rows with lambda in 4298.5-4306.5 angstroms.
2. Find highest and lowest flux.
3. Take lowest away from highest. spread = 0.15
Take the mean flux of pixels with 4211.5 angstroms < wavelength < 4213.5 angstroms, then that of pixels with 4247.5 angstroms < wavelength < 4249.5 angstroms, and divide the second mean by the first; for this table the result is 0.97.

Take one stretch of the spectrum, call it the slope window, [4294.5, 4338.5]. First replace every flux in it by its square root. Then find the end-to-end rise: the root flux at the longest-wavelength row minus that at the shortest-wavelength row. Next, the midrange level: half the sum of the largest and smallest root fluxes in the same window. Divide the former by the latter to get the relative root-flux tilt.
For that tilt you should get 0.05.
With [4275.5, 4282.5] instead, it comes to 0.00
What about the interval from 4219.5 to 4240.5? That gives 0.06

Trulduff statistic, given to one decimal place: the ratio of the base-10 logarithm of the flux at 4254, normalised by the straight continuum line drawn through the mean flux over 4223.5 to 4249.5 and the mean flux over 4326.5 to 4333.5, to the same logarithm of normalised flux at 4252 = -1.0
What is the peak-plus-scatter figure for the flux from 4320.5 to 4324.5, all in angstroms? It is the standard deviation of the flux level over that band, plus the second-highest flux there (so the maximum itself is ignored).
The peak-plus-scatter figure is 1.22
